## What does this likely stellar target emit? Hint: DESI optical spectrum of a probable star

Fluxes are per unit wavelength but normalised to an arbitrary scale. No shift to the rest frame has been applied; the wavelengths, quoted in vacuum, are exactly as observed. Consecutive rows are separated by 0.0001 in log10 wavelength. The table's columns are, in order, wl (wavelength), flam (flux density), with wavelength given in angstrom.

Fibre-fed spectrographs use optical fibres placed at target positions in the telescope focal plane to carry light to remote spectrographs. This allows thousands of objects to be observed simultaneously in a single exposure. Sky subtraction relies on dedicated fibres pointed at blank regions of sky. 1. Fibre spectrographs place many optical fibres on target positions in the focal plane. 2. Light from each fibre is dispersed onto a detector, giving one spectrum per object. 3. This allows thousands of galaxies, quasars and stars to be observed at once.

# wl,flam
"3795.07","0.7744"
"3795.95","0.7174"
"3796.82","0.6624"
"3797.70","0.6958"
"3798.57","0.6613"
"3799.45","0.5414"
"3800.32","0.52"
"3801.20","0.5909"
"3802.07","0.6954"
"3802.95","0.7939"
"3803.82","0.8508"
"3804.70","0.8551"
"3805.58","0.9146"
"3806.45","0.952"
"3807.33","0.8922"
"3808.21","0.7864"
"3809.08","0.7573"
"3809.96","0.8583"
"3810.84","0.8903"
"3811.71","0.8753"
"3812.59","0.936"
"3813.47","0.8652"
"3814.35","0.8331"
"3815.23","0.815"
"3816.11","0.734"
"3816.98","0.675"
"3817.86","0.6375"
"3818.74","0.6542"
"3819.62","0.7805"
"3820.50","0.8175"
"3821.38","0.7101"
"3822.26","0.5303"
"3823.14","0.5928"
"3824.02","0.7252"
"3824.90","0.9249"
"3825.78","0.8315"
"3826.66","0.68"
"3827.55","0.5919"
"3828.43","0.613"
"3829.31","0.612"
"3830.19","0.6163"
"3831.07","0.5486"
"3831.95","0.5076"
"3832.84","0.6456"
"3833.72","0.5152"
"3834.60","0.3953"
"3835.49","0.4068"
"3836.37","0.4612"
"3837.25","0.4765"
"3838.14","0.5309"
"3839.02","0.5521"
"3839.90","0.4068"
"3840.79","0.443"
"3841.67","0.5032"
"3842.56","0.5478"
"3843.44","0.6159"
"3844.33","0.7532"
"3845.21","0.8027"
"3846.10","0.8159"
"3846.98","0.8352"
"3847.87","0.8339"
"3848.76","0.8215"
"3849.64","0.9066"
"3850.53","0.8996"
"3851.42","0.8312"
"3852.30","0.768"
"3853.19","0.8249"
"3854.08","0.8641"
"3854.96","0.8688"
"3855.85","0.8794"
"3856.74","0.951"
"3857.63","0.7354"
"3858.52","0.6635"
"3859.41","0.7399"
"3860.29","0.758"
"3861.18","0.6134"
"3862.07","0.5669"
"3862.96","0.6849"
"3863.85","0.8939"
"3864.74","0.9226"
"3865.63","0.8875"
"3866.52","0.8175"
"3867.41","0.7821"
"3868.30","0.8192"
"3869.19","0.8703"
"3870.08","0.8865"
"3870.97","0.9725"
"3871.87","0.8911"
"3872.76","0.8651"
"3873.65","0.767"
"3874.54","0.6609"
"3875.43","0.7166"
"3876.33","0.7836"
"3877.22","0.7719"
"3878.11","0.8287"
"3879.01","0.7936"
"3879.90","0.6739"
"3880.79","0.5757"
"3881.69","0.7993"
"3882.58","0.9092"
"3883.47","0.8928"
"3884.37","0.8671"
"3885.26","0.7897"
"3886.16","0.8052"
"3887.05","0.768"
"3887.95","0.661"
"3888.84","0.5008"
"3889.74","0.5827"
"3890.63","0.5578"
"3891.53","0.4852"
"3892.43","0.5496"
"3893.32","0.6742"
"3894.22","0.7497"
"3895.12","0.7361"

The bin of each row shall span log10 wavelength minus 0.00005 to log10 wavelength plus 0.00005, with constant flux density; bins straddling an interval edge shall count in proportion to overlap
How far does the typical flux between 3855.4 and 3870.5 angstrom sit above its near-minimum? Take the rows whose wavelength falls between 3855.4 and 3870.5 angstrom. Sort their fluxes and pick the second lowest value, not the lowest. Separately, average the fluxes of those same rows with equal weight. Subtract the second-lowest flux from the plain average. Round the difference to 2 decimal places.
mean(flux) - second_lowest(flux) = 0.18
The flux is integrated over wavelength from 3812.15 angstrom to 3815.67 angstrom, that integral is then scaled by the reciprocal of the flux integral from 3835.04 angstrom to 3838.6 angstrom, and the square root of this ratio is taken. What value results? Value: 1.35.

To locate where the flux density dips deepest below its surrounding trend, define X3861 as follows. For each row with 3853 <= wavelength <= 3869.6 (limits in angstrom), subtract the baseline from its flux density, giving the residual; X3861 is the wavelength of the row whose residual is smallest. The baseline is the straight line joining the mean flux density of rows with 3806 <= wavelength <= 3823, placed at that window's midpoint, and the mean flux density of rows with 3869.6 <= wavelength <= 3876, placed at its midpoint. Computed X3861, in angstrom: 3862.07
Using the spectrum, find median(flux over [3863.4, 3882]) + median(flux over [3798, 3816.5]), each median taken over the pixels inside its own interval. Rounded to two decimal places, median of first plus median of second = 1.65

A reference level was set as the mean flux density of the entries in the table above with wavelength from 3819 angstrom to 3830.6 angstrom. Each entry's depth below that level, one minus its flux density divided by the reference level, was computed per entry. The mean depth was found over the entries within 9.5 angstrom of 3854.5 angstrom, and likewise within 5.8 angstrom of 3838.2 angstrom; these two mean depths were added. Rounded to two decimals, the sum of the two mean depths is 0.13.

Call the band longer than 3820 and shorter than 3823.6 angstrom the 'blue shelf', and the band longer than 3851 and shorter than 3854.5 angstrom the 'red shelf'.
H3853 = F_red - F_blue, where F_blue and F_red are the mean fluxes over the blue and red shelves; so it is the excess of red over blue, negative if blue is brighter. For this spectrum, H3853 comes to 0.16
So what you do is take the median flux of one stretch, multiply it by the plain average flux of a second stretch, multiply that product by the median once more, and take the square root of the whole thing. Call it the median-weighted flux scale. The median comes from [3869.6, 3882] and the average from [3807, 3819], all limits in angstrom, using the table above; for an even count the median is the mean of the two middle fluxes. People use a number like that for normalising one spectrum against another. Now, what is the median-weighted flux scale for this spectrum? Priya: 0.71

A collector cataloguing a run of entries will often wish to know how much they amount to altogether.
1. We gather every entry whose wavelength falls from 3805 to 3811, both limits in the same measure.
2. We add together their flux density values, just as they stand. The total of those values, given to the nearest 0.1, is 6.1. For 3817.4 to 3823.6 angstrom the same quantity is 4.7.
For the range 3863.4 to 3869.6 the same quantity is 6.0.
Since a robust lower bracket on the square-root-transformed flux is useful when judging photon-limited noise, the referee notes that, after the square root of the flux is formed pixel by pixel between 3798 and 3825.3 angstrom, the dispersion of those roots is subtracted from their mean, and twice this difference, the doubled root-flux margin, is 1.59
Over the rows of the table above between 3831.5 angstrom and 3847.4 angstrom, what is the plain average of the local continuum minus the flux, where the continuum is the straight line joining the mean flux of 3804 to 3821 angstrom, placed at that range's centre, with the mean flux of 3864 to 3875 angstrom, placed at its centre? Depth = 0.26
